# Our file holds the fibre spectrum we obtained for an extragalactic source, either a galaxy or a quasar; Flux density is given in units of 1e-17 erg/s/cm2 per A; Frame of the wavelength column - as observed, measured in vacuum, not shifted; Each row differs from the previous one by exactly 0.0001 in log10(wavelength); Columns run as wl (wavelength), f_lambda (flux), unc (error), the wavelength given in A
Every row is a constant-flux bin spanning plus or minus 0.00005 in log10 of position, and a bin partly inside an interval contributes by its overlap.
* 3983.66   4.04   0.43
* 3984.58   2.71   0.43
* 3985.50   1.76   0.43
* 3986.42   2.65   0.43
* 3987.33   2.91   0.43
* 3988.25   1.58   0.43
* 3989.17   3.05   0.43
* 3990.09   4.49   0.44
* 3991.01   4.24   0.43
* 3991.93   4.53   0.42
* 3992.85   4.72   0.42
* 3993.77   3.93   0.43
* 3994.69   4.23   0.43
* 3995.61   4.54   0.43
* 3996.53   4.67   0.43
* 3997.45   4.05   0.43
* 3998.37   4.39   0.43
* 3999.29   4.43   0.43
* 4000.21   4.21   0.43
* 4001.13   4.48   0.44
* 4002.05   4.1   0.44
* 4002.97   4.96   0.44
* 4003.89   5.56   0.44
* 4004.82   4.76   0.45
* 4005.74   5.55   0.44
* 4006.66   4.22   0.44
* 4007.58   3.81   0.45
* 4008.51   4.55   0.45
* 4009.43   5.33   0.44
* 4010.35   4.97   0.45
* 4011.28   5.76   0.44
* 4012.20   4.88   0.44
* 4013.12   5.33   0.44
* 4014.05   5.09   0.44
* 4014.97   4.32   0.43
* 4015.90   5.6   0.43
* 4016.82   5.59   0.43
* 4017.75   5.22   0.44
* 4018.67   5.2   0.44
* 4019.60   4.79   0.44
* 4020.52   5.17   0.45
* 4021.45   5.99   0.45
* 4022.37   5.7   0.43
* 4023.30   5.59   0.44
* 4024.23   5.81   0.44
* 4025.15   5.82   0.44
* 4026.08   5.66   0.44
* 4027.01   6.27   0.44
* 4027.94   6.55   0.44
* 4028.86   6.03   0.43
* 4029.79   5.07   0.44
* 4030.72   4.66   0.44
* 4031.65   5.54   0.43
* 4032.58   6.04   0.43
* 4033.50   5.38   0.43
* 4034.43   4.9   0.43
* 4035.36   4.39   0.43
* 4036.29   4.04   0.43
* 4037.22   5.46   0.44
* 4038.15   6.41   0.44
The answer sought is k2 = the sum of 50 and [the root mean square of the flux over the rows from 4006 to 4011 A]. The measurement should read 54.6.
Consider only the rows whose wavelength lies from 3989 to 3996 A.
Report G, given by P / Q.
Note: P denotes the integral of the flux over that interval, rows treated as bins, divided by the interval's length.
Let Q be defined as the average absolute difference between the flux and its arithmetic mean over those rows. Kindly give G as 12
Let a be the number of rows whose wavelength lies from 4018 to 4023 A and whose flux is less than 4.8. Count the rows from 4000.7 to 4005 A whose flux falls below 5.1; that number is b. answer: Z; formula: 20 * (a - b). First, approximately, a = 1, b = 4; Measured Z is -60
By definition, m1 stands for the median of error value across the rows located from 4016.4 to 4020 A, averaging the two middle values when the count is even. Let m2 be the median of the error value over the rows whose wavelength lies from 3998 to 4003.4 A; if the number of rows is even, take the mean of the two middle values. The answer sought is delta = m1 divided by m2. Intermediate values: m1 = 0.440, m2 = 0.435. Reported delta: 1.011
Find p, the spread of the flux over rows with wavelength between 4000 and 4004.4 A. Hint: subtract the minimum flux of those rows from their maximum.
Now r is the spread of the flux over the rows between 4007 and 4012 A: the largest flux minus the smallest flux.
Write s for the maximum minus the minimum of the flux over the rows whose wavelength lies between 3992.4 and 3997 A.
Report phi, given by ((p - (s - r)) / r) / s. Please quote 1.7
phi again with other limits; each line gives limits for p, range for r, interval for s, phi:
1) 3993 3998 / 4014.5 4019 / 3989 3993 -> 0.2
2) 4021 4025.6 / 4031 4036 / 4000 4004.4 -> 0.2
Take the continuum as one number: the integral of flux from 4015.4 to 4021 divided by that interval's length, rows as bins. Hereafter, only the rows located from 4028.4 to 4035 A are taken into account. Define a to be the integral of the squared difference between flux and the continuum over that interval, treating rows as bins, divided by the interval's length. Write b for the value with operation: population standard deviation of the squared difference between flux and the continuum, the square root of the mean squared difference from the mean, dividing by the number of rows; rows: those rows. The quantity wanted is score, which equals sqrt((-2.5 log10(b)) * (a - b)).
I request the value 0.20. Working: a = 0.27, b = 0.24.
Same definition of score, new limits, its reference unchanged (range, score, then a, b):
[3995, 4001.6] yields 0.70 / 0.78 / 0.35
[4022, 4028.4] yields 0.05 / 0.55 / 0.54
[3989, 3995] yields 0.27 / 1.28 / 1.46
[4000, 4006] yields 0.10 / 0.49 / 0.48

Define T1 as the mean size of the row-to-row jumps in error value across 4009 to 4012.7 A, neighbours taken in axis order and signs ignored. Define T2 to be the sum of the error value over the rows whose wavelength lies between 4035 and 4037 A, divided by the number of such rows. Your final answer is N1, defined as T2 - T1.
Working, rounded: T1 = 0.007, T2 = 0.430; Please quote 0.423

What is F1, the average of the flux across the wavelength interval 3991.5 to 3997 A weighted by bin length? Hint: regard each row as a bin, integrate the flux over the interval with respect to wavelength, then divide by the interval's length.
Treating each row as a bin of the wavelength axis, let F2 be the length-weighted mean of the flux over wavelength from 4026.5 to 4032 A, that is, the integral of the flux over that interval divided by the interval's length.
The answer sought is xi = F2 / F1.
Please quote 1.28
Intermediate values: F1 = 4.4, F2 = 5.7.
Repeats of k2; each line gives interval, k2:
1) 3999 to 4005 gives 54.7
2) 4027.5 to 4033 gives 55.7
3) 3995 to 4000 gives 54.4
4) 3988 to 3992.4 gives 53.8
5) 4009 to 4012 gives 55.4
